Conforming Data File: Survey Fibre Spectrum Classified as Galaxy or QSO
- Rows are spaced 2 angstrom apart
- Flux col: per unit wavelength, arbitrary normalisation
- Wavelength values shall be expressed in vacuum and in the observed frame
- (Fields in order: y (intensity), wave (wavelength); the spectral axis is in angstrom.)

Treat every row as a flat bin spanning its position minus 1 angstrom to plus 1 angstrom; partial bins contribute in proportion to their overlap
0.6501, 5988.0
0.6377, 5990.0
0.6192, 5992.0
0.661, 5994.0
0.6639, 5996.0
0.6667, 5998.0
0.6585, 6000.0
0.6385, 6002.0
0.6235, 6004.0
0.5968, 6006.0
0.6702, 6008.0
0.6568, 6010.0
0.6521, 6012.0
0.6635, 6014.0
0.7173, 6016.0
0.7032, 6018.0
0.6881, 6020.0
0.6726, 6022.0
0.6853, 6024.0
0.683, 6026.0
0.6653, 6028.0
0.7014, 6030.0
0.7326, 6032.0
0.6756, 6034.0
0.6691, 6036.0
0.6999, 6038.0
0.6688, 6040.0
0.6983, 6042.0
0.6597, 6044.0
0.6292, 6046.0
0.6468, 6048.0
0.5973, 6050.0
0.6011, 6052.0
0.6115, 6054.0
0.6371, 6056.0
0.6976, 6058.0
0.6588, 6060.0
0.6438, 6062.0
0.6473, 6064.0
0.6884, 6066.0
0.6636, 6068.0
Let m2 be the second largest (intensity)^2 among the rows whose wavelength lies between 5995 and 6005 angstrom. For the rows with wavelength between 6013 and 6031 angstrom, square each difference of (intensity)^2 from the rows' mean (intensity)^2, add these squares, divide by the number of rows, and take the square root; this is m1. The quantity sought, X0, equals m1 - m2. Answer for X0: -0.417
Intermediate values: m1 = 0.024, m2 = 0.441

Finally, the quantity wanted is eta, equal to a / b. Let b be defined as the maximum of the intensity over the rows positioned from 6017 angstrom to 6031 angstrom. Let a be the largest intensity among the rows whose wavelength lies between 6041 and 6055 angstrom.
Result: 0.99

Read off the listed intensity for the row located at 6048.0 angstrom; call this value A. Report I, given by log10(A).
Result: -0.189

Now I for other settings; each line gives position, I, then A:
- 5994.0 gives -0.180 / 0.661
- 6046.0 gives -0.201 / 0.6292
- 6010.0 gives -0.183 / 0.6568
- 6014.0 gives -0.178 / 0.6635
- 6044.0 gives -0.181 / 0.6597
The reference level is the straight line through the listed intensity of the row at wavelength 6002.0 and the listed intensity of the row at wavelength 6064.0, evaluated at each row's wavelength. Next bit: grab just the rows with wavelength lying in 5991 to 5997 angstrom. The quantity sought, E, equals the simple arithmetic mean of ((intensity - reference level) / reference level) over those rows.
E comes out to 0.02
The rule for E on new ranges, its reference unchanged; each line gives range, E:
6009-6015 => 0.03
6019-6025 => 0.06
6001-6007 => -0.03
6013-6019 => 0.08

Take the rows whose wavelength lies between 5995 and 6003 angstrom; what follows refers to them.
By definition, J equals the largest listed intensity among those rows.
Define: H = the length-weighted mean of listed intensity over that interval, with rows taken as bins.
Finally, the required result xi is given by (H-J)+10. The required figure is 9.99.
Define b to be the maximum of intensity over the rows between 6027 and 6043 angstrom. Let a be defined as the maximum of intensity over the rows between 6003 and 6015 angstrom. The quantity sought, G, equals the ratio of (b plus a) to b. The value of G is 1.91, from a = 0.6702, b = 0.7326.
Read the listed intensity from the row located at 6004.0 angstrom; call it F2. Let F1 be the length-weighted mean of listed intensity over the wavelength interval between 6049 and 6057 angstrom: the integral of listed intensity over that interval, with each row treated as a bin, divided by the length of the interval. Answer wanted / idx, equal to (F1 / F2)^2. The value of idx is 0.96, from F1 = 0.612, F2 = 0.6235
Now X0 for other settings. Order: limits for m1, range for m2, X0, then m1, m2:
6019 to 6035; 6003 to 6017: -0.422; 0.028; 0.449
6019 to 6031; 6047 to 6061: -0.418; 0.016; 0.434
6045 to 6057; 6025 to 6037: -0.469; 0.023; 0.492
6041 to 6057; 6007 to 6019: -0.454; 0.041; 0.494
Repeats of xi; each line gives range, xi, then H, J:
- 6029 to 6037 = 9.96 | 0.69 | 0.7326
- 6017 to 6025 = 9.98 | 0.69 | 0.7032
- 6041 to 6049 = 9.96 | 0.66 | 0.6983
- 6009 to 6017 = 9.96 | 0.67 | 0.7173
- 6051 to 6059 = 9.94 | 0.64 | 0.6976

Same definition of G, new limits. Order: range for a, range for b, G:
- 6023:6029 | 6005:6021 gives 1.96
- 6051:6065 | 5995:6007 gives 2.05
